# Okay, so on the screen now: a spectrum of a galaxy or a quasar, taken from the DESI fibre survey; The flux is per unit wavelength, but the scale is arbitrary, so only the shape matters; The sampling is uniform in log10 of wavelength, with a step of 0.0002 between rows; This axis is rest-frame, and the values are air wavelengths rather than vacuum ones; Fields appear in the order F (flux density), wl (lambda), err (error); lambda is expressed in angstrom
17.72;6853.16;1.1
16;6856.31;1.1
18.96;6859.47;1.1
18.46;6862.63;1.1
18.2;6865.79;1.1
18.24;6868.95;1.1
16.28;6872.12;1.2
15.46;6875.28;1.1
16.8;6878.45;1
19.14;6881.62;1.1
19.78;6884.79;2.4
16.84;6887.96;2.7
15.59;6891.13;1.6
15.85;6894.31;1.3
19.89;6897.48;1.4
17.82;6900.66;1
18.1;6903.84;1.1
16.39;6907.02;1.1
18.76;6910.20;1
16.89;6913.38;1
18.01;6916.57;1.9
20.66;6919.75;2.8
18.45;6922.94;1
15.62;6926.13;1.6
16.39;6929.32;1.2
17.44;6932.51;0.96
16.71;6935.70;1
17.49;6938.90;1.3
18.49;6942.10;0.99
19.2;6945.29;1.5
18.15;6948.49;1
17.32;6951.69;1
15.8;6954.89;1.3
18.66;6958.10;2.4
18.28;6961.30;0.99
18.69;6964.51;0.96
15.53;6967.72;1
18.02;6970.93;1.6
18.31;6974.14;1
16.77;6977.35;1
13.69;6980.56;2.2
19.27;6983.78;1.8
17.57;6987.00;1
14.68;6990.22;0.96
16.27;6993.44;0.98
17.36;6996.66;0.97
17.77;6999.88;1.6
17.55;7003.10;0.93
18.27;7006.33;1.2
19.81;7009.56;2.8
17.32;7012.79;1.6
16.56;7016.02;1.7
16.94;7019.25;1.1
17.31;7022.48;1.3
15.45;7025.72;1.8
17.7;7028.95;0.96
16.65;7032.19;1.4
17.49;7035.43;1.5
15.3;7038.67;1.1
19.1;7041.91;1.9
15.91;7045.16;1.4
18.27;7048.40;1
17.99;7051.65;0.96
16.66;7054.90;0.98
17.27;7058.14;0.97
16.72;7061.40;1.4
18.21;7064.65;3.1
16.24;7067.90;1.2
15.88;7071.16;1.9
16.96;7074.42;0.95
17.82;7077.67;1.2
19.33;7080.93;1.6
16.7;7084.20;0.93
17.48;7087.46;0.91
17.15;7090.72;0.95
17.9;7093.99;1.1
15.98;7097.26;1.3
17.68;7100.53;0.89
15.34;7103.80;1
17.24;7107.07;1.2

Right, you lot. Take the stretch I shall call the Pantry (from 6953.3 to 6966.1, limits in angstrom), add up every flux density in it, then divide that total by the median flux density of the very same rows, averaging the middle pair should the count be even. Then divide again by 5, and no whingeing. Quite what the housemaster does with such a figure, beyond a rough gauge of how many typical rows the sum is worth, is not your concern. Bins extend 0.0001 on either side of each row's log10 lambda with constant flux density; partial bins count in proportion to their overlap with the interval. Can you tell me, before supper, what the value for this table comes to 0.773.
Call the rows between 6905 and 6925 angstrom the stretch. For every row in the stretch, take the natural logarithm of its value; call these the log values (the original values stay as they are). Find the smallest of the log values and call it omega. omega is 2.80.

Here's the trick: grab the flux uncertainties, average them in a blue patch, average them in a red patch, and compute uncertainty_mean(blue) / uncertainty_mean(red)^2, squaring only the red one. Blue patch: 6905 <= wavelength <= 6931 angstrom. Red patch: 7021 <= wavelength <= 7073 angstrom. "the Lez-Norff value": 0.71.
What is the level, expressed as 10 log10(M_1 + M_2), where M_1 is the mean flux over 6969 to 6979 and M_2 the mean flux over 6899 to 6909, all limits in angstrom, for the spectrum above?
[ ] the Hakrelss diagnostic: 15.5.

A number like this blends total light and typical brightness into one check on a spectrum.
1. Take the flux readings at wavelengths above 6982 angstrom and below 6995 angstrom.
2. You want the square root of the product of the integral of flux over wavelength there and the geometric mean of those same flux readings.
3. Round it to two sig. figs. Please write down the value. 61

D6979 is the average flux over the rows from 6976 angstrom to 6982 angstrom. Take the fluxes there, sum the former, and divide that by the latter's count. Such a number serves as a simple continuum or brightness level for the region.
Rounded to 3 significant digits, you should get 15.2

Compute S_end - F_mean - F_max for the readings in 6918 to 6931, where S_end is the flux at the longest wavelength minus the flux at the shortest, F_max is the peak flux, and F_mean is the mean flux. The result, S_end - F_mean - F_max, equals -42.7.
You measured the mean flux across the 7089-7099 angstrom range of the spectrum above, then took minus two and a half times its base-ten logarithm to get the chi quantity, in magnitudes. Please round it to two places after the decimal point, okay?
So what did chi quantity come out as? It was -3.08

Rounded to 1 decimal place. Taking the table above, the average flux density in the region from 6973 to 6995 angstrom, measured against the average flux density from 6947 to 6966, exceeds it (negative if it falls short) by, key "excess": -1.2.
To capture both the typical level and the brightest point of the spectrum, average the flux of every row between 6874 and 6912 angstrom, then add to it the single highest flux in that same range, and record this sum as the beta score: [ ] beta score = 37.4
